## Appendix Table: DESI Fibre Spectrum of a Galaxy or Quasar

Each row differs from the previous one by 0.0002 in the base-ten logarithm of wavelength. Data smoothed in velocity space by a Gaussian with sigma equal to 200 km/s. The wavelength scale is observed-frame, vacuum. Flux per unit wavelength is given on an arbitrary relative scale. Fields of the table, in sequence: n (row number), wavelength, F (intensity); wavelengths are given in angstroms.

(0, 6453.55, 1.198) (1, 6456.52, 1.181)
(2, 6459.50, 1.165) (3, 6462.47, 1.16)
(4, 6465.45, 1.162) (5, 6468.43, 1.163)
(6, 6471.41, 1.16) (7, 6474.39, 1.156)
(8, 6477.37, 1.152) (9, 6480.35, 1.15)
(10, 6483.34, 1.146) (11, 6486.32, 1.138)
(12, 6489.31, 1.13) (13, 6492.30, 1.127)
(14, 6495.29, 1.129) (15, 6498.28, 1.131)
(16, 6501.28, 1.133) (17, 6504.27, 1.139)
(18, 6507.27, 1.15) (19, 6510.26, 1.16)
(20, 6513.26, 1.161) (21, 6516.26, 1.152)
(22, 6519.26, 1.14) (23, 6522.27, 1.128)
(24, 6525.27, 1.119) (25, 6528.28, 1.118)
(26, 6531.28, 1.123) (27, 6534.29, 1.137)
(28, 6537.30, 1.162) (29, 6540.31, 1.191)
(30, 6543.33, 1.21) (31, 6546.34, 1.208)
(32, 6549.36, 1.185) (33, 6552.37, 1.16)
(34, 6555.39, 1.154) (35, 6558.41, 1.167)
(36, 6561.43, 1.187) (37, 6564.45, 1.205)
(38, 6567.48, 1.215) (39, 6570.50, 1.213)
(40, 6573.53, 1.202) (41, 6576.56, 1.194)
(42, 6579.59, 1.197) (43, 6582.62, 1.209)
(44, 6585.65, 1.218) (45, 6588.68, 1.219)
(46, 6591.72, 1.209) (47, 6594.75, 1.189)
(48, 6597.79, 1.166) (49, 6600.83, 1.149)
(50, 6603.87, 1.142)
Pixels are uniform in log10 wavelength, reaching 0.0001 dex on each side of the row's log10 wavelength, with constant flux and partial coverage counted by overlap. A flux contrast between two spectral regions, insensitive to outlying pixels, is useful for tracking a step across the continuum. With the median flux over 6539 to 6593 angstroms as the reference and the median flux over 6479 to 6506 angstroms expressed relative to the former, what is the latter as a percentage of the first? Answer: 94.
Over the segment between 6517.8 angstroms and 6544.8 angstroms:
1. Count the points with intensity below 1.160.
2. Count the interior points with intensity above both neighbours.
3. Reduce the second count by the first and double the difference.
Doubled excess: -12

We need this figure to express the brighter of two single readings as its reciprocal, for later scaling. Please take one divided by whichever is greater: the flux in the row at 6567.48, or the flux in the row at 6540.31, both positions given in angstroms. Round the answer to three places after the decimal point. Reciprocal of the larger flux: 0.823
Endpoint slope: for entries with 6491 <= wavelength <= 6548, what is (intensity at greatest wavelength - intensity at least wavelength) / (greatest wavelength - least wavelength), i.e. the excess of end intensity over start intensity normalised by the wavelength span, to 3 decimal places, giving 0.001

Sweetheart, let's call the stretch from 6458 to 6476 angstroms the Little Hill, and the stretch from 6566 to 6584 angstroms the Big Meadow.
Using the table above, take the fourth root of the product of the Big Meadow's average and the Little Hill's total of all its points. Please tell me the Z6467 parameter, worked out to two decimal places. 1.70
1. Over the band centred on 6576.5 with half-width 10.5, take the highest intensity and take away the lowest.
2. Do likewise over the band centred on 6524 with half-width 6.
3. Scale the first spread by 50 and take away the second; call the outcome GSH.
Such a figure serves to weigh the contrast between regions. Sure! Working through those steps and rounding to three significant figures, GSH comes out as 1.18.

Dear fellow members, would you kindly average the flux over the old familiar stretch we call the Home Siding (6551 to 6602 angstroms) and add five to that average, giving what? 6.19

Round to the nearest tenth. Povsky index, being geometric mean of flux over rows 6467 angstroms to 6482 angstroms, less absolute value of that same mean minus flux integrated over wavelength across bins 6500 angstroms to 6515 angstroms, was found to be -14.9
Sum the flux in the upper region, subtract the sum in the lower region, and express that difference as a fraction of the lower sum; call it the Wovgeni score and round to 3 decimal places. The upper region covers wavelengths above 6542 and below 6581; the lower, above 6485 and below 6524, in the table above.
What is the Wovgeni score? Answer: 0.046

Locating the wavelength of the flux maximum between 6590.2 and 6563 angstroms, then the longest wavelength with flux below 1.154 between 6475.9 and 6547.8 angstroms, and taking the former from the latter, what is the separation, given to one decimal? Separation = -54.4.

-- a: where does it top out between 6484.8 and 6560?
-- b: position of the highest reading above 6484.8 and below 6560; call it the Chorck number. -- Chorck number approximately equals 6543.33 angstroms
